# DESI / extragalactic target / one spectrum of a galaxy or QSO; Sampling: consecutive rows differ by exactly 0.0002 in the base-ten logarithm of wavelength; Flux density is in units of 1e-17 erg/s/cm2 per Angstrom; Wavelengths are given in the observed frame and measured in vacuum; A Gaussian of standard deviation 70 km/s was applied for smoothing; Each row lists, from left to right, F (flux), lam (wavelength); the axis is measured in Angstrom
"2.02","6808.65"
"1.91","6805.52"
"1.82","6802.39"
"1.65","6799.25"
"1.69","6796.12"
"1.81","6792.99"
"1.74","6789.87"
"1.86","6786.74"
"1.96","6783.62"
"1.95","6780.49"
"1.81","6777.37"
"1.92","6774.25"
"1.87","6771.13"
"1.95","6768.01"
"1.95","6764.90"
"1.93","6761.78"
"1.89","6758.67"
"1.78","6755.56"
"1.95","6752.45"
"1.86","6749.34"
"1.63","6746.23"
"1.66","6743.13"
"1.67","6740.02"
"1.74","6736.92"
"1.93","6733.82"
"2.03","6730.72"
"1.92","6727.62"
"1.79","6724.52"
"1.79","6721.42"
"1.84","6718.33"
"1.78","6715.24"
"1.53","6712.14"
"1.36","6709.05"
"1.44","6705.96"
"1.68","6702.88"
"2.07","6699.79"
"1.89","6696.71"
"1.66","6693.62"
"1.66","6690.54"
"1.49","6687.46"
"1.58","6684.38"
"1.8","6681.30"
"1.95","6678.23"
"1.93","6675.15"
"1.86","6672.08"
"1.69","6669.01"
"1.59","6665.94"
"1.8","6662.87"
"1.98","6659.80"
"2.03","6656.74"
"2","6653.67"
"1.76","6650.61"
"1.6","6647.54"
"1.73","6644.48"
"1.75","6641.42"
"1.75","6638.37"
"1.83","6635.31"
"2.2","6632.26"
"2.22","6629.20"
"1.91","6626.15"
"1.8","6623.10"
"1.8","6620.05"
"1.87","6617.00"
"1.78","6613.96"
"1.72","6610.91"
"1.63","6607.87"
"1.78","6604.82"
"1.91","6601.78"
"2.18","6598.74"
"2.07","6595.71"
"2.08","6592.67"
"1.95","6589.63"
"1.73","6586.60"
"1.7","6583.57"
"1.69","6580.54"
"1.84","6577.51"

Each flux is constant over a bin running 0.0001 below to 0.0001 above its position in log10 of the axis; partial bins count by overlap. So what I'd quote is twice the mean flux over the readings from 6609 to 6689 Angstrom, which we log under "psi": 3.65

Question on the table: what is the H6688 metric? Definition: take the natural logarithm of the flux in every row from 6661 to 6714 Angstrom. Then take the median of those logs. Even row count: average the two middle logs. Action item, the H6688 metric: 0.519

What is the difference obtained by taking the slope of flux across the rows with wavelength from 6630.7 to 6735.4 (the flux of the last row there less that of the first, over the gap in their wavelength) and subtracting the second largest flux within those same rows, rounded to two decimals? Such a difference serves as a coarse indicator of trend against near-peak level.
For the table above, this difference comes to -2.07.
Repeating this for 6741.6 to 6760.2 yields -1.88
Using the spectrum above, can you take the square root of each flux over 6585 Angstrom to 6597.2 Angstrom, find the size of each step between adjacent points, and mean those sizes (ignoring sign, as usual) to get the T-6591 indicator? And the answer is 0.043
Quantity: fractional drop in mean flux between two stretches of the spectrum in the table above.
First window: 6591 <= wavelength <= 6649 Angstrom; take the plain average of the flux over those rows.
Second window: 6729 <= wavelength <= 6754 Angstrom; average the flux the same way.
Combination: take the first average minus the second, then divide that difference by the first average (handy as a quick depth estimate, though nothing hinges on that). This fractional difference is 0.035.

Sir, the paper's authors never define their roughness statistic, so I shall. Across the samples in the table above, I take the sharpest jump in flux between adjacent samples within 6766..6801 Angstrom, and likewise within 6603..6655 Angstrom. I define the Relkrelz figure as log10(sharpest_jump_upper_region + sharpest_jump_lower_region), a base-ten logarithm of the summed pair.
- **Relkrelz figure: -0.29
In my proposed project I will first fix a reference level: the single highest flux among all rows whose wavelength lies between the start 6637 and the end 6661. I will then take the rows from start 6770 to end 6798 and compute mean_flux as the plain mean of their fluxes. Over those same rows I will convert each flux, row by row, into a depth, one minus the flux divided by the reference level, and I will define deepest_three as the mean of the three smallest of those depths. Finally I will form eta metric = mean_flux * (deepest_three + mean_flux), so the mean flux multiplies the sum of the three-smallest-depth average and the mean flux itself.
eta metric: 3.48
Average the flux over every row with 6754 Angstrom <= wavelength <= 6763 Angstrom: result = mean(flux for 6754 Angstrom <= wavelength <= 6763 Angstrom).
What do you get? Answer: 1.87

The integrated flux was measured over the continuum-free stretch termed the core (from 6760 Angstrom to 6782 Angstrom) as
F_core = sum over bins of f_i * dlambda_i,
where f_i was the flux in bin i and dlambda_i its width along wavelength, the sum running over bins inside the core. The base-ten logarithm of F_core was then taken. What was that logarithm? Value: 1.62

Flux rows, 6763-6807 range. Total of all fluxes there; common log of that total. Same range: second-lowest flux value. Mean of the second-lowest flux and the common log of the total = 1.55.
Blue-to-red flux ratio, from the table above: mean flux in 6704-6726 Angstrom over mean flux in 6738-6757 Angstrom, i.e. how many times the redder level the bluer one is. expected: 0.937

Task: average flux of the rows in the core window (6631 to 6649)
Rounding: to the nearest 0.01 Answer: 1.81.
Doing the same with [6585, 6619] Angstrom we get 1.88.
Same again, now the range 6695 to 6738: 1.77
